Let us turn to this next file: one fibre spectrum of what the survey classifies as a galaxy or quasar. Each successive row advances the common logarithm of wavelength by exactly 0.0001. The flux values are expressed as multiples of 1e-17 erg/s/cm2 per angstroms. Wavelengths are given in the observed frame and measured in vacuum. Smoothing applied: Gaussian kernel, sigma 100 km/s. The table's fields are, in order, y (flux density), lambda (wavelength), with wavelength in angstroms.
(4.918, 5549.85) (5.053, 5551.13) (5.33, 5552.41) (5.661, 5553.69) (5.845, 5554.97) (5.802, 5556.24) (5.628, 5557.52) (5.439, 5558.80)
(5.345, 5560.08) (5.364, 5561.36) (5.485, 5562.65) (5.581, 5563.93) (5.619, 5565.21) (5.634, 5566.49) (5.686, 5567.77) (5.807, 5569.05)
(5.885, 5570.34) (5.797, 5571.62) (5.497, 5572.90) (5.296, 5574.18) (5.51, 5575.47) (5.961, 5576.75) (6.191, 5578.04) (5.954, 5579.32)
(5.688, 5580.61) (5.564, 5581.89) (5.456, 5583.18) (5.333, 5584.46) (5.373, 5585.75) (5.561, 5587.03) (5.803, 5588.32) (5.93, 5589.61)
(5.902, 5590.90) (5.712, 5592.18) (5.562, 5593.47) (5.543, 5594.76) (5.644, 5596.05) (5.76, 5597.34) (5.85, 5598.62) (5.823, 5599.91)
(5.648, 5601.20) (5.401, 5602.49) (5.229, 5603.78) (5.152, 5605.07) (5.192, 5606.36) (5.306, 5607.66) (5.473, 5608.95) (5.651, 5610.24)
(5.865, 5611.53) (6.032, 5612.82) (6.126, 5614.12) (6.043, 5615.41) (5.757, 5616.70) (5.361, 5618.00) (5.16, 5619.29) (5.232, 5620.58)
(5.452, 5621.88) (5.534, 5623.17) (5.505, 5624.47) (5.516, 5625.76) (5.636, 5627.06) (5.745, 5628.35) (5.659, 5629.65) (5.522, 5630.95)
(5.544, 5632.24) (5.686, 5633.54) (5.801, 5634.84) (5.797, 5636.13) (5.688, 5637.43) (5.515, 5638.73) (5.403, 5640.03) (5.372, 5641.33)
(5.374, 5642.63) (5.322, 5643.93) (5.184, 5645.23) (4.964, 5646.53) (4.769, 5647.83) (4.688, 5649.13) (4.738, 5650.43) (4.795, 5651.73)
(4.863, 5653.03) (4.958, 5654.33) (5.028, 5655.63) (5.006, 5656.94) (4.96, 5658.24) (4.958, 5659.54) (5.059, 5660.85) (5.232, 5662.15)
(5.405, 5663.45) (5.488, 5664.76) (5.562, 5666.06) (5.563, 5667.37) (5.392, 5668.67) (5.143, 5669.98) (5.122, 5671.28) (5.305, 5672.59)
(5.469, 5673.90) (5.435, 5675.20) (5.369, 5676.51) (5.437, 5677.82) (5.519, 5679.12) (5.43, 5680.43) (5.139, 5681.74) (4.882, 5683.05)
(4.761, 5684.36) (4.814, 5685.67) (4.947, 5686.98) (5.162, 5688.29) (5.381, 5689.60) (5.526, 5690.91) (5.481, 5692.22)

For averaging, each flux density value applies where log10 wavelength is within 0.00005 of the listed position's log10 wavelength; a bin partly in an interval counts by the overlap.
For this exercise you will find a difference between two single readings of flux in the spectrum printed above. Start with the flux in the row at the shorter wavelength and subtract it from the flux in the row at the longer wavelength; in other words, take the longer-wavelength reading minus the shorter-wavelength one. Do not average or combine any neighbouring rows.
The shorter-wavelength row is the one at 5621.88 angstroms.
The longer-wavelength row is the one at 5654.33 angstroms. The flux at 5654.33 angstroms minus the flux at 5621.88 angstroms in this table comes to -0.5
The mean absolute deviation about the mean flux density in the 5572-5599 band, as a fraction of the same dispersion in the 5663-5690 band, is 0.92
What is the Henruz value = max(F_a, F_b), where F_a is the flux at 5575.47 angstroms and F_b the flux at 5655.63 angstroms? 5.51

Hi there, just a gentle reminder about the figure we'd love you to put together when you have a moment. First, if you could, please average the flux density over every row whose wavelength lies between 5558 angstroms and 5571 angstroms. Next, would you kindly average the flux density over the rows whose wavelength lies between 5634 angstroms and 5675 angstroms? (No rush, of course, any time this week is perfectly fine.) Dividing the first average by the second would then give 1.07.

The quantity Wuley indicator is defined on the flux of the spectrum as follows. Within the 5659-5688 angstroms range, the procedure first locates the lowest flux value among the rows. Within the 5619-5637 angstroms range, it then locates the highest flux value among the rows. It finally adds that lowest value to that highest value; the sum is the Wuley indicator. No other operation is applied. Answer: 10.6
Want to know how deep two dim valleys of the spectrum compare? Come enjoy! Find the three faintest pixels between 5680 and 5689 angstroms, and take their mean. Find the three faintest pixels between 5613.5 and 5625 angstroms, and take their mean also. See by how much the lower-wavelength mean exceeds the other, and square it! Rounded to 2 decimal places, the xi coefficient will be 0.19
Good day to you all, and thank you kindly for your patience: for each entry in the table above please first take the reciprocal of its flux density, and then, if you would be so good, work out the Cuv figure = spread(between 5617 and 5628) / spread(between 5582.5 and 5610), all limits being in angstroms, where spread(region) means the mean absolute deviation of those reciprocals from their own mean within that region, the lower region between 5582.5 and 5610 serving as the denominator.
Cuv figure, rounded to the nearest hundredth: 0.69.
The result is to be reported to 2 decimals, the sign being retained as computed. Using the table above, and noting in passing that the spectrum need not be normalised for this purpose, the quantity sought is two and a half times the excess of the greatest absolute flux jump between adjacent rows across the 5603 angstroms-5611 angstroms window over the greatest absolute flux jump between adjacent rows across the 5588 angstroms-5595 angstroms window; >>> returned -0.03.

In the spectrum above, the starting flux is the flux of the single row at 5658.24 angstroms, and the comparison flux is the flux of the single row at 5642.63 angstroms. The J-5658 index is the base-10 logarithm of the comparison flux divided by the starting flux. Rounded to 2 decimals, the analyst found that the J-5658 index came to 0.03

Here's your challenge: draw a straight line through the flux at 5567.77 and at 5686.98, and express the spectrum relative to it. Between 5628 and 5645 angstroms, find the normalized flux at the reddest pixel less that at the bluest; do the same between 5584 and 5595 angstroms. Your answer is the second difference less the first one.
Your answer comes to 0.11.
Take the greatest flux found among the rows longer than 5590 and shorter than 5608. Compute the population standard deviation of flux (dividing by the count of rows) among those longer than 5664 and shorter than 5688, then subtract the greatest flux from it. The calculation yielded -5.643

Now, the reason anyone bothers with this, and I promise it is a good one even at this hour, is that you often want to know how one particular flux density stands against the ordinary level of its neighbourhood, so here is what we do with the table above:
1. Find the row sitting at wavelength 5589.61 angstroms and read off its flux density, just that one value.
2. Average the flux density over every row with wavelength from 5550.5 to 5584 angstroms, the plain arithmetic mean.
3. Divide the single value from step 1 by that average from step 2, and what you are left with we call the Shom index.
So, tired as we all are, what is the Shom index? 1.06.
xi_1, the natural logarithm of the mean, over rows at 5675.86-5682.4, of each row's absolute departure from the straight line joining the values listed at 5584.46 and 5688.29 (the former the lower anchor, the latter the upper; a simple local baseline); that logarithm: -1.54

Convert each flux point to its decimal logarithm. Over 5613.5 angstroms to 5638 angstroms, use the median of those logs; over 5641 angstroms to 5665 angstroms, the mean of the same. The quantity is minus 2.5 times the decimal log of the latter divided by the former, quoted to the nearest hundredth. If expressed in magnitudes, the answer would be 0.07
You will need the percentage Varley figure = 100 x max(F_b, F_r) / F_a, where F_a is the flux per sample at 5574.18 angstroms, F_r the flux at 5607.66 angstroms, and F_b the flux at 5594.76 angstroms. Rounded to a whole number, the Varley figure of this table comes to 105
